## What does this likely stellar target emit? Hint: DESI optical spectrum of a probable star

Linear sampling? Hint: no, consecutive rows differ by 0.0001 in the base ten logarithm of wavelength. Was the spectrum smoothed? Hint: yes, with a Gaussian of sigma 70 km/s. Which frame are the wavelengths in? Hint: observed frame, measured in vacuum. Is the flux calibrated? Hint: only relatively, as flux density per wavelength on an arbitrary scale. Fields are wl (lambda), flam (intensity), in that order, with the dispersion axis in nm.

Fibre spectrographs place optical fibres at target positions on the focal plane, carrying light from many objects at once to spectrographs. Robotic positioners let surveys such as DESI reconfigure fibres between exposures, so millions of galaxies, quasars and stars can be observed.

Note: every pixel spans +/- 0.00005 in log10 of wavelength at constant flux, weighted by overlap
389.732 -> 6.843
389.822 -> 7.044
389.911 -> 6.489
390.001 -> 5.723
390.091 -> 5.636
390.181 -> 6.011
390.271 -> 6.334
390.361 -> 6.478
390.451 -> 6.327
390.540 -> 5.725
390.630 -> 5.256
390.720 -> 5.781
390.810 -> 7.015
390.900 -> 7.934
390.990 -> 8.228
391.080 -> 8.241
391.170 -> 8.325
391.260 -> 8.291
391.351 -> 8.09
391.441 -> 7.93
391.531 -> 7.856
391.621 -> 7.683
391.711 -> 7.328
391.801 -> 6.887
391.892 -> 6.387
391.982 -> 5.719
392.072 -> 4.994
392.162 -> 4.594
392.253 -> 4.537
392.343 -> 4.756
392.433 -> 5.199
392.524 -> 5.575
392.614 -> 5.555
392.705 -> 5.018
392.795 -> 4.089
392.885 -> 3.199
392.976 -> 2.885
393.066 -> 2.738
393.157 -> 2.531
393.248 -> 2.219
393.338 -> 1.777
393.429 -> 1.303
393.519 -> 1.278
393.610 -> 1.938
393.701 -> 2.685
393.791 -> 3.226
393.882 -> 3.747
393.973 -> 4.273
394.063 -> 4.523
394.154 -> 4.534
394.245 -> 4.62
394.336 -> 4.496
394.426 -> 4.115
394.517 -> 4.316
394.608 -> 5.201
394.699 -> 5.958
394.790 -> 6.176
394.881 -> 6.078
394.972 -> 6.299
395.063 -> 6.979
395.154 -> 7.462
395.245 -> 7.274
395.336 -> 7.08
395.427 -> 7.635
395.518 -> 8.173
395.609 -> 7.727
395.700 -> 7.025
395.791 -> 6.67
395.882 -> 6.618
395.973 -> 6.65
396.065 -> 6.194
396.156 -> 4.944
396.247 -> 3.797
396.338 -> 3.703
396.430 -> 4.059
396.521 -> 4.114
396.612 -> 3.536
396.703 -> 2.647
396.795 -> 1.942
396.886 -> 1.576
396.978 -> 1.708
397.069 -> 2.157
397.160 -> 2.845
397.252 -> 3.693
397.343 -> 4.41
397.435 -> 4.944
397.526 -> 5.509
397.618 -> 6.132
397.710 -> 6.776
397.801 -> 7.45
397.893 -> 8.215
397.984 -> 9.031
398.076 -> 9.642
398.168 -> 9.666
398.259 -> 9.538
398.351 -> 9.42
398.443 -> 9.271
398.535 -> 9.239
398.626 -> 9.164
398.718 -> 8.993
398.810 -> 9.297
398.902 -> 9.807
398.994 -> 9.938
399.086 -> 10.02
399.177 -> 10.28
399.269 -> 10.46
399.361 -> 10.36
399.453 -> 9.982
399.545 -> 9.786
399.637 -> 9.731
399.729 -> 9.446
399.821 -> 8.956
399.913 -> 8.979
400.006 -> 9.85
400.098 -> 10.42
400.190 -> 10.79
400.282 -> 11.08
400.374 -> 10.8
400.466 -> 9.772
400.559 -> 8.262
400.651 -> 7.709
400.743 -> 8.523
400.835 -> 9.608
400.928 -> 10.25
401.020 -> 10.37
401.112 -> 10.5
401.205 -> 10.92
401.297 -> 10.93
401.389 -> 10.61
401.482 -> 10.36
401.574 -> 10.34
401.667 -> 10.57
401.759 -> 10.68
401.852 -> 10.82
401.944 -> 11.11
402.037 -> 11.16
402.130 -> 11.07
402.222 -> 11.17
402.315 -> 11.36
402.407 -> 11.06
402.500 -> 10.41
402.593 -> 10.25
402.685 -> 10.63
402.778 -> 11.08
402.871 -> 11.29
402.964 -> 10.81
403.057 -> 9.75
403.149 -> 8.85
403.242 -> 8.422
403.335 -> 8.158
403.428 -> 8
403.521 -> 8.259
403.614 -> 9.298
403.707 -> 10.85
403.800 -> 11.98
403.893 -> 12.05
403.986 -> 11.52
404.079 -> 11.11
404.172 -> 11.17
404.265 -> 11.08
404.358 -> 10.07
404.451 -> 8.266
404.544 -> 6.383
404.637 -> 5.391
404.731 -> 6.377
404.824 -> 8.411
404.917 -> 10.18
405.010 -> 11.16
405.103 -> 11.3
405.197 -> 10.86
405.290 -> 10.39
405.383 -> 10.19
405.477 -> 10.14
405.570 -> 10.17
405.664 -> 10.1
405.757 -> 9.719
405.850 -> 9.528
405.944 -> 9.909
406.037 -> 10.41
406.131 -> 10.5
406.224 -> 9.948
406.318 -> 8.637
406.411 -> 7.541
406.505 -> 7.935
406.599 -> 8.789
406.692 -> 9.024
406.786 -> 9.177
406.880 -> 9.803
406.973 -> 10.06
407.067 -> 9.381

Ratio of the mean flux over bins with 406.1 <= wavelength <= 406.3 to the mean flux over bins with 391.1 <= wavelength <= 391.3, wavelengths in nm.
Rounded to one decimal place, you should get 1.2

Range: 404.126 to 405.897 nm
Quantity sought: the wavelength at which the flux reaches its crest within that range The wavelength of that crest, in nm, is 405.103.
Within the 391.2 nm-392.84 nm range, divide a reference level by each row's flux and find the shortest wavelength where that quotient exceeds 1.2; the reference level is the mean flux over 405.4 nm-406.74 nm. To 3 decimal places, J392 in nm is 391.531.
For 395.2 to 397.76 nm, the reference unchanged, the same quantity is 395.245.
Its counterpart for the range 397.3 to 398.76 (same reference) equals 397.343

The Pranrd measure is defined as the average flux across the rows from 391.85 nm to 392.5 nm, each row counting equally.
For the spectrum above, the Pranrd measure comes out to 5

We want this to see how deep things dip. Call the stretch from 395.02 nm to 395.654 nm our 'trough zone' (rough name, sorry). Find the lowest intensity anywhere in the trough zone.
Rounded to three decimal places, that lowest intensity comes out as 6.979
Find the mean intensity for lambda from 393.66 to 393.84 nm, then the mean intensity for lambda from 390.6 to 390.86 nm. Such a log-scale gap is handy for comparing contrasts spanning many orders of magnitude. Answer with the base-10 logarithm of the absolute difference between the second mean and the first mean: 0.49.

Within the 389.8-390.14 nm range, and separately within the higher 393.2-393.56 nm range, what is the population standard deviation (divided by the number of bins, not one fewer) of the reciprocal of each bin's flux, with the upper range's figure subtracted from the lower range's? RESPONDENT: -0.125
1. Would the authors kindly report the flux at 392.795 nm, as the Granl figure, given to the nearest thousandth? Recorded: 4.089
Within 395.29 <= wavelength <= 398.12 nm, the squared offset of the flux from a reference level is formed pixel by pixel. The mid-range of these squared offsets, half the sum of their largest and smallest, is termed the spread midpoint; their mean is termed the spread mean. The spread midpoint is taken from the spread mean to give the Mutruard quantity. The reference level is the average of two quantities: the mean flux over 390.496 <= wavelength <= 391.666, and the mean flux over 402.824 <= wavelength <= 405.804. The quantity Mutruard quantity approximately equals -9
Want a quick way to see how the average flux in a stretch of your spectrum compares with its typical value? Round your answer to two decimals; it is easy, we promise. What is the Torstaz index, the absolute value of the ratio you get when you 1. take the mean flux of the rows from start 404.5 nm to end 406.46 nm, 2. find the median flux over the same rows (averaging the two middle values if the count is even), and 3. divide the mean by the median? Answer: 0.93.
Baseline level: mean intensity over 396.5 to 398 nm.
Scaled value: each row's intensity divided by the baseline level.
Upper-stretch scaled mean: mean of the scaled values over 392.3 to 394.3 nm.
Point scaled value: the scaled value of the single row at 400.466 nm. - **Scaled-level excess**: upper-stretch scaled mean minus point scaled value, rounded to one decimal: -1.4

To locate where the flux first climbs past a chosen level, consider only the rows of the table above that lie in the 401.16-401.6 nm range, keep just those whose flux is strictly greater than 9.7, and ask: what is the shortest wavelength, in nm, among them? 401.205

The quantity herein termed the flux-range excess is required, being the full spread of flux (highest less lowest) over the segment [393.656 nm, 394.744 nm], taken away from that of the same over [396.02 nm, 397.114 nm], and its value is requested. 1.3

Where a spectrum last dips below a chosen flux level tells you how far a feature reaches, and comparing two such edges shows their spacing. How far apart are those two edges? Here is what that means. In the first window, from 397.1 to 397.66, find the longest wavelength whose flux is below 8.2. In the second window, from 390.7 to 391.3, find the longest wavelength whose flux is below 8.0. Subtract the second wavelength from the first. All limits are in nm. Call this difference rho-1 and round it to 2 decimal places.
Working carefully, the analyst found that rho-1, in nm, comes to 6.72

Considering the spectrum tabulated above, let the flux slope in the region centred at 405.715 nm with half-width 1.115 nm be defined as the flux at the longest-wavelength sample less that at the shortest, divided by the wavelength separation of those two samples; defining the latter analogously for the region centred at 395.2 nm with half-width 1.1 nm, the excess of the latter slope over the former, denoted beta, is -2.1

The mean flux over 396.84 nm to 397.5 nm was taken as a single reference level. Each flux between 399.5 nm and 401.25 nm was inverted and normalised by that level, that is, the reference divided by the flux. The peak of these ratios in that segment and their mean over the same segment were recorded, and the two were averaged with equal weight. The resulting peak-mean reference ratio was 0.36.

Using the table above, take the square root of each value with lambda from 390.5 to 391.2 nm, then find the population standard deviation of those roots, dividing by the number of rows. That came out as 0.233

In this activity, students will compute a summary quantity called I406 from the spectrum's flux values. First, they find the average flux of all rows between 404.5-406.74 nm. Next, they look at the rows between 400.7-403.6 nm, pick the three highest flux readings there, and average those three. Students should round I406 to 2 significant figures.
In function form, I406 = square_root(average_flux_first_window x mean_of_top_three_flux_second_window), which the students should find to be 10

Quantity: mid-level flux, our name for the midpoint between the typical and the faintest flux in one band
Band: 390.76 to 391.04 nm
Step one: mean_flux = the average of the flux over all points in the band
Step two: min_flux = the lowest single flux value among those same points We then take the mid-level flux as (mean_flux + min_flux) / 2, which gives 7.4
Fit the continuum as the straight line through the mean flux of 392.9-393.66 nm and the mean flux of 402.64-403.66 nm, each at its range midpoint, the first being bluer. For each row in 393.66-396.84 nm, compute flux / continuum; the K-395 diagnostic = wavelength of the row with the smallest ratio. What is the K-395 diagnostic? 396.795 nm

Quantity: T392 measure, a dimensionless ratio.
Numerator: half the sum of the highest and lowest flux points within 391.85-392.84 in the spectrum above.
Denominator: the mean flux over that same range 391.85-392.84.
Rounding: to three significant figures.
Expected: 1.02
